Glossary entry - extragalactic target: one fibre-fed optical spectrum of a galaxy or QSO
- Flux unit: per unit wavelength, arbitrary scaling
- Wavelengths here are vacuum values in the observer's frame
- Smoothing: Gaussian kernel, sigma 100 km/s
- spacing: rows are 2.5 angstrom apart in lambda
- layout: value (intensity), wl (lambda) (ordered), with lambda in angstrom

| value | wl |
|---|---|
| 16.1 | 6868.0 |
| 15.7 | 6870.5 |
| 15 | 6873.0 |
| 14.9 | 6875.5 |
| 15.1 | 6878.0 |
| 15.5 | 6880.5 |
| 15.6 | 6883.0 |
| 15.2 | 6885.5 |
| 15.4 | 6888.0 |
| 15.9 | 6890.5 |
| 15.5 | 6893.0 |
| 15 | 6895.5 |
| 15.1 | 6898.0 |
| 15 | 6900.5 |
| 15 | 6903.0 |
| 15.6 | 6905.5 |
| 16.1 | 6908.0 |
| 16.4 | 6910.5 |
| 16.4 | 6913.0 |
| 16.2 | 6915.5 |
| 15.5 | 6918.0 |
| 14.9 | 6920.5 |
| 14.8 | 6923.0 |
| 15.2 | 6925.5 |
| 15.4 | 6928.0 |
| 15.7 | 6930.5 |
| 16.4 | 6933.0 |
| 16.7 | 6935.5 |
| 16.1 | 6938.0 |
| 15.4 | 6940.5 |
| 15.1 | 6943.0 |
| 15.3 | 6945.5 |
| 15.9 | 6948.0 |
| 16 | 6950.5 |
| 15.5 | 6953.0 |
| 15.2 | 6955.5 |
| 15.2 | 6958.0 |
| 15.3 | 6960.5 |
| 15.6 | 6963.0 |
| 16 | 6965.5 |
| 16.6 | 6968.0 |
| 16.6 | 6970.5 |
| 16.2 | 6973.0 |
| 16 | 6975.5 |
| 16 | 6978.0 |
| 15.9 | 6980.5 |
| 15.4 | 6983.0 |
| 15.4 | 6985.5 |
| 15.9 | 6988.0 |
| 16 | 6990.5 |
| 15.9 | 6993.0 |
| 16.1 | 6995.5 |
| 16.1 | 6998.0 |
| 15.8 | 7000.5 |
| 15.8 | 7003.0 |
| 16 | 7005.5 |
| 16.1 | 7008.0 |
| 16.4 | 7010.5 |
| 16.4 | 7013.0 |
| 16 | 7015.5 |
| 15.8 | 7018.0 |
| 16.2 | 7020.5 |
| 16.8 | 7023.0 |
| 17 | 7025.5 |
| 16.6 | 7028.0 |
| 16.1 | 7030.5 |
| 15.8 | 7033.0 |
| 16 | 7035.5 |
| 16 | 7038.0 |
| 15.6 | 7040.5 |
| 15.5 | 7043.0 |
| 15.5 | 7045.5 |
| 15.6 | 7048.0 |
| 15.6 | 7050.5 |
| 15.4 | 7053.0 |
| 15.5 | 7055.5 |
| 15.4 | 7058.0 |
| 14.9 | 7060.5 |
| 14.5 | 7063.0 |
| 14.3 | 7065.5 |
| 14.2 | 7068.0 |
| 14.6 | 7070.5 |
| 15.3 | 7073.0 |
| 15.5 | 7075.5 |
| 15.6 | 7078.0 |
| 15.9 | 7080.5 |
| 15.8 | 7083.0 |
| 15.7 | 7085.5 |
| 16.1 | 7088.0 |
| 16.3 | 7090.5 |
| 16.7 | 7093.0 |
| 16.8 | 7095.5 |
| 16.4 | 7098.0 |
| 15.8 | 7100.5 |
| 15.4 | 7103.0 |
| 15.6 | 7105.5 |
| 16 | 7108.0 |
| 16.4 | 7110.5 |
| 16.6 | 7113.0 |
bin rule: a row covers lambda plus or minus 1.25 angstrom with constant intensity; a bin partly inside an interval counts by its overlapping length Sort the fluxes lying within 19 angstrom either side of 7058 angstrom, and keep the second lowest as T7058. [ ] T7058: 14.3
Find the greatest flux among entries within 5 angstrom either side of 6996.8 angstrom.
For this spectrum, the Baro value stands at 16.1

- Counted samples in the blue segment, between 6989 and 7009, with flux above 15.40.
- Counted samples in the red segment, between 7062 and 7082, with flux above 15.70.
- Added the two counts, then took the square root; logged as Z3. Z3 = 3.0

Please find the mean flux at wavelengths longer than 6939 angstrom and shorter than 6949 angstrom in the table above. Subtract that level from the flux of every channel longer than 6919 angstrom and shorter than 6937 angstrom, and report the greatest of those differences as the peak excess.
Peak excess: 1.3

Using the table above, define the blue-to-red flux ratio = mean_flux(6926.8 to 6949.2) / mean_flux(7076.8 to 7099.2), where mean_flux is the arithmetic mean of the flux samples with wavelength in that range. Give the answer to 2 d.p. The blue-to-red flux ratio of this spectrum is 0.98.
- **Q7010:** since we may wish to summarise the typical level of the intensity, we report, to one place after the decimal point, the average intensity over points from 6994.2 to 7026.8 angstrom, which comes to 16.2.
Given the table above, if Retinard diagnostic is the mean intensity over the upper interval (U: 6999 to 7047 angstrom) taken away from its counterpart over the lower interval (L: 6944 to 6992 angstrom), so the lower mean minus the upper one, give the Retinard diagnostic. -0.28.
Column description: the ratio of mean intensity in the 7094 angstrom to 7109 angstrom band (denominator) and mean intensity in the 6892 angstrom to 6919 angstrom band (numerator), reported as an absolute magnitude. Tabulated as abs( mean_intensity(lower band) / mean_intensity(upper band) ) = 0.98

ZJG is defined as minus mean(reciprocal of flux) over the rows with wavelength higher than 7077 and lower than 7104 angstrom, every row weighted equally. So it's -0.062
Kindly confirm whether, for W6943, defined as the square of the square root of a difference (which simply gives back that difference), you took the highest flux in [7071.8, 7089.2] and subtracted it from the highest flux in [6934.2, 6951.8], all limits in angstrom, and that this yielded 0.6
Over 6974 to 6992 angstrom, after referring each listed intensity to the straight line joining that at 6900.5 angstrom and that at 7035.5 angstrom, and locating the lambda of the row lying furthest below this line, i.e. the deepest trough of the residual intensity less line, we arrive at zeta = 6985.5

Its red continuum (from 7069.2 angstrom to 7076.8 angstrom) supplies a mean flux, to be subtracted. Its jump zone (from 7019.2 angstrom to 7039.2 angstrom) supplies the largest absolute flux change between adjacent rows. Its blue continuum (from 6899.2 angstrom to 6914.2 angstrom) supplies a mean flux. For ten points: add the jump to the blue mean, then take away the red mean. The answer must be 1.2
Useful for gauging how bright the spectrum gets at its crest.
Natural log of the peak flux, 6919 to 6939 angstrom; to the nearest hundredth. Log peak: 2.82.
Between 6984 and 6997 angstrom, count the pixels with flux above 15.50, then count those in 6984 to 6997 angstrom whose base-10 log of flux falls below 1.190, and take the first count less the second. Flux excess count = 3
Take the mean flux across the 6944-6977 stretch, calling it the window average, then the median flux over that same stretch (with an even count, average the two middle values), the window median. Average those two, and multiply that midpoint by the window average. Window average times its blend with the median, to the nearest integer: 250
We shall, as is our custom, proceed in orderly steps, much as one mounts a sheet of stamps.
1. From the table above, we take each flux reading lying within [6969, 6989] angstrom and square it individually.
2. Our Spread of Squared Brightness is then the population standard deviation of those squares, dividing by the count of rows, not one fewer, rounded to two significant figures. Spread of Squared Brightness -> 12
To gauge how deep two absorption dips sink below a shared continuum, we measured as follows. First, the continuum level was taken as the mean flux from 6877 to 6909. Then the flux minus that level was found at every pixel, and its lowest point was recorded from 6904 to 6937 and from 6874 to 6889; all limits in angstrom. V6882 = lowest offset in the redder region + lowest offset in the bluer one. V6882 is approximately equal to -1.1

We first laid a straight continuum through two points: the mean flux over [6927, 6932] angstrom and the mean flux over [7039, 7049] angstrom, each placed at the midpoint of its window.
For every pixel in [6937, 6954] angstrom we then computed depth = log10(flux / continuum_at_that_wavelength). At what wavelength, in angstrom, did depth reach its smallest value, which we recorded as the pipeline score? 6943.0 angstrom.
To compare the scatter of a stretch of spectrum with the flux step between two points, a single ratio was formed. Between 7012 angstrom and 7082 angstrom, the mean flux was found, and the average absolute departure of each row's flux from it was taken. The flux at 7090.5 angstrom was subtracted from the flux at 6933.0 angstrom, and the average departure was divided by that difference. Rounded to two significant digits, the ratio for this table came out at 5.0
